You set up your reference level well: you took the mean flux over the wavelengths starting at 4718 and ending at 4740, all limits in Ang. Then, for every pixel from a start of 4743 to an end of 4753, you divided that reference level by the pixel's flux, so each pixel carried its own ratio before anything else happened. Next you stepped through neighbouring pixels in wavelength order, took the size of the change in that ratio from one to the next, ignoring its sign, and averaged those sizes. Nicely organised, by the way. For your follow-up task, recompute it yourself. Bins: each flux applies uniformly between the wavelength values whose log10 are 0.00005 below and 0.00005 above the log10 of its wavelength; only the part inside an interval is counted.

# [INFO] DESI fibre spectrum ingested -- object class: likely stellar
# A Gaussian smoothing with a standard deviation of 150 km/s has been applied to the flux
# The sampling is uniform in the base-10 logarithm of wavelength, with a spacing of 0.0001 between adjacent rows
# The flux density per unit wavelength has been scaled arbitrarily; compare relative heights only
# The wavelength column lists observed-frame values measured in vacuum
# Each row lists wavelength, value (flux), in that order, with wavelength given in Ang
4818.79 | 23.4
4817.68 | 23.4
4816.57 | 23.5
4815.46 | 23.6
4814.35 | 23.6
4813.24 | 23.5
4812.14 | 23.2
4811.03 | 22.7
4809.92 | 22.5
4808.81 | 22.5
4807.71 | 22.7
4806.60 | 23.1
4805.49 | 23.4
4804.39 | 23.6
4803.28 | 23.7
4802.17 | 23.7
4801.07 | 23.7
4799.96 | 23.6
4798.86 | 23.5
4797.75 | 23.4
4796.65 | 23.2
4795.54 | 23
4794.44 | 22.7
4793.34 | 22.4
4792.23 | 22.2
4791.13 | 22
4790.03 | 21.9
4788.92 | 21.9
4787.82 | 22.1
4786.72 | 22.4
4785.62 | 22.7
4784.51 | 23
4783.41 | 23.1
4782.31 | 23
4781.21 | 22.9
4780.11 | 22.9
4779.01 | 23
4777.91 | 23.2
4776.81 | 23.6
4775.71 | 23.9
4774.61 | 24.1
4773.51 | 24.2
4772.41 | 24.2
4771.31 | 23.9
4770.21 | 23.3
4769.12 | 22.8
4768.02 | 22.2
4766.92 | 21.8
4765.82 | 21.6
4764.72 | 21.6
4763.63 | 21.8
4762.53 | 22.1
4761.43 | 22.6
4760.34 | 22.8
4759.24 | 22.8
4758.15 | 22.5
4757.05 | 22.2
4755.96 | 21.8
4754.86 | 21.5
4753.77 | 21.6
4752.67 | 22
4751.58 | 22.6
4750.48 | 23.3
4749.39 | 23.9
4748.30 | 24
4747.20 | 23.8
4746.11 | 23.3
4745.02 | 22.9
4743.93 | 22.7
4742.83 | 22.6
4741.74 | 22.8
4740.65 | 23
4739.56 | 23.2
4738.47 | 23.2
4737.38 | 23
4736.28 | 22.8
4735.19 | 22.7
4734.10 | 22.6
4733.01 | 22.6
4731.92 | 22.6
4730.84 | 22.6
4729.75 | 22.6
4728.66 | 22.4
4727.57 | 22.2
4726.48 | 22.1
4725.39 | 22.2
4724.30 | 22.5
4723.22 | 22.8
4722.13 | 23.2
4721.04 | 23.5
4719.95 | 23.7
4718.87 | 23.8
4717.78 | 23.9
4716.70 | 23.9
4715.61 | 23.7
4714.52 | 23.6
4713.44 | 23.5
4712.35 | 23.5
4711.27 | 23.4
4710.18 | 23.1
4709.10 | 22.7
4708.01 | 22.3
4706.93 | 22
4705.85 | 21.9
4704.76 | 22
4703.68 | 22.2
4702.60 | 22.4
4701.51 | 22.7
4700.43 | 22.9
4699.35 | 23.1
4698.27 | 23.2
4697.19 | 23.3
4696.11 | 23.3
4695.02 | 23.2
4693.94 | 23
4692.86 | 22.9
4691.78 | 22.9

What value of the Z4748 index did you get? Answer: 0.018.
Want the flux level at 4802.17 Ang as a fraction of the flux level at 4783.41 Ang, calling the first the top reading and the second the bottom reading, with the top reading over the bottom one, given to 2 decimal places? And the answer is 1.03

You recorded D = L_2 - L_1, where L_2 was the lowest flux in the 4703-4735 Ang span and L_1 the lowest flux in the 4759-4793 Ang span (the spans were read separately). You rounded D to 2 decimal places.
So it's 0.30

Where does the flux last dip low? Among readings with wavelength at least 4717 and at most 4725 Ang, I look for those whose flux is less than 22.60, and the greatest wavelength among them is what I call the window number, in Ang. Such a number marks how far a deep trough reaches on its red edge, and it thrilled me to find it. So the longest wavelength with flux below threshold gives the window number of 4724.30 Ang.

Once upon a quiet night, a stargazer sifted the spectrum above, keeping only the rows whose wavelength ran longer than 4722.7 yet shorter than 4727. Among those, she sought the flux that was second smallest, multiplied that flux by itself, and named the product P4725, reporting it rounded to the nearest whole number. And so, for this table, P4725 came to 493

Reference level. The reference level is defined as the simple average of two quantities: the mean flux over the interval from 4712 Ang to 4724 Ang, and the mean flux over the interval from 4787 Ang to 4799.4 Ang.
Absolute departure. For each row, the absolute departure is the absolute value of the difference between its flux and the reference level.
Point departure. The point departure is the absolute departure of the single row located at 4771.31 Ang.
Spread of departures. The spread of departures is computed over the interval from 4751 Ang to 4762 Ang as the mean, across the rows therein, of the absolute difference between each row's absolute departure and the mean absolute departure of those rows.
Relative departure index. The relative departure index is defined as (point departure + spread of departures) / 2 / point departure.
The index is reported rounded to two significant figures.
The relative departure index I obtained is 0.75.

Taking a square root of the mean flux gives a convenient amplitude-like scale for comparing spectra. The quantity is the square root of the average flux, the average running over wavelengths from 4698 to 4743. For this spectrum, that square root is 4.78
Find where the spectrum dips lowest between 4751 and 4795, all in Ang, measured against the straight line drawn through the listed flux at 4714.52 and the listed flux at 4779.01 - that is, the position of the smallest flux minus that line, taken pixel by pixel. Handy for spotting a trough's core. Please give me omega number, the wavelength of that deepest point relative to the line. 4754.86 Ang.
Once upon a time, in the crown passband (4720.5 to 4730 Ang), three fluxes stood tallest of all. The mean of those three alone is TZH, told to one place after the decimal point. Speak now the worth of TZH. 23.2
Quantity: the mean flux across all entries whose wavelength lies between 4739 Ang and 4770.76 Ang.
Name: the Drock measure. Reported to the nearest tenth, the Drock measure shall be 22.6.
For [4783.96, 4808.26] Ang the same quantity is 22.9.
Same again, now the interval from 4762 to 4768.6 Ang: 21.8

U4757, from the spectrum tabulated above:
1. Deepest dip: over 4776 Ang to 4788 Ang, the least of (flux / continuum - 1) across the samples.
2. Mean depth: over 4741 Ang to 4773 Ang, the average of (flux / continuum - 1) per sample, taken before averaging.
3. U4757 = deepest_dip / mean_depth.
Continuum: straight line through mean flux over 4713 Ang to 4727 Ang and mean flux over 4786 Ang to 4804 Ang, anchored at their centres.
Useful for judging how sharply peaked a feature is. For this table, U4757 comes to 2.0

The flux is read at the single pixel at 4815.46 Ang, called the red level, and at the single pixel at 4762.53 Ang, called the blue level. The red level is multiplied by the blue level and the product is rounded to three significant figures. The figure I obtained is 522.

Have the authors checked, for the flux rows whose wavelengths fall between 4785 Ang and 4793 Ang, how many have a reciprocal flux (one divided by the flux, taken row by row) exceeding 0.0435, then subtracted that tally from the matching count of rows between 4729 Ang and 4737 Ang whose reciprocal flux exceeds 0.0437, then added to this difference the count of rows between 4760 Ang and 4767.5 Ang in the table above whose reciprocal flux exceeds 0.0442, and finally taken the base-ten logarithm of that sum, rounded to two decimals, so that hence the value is 0.78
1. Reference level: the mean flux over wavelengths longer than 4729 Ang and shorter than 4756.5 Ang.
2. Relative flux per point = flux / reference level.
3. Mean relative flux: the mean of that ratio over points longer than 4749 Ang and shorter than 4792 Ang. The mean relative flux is 1.00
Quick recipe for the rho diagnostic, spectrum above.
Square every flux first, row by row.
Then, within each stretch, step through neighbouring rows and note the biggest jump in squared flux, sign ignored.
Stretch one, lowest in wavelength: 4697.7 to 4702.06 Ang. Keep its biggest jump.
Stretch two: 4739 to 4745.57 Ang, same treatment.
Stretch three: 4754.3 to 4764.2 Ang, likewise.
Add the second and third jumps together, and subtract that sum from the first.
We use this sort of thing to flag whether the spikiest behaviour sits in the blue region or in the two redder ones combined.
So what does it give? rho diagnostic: -22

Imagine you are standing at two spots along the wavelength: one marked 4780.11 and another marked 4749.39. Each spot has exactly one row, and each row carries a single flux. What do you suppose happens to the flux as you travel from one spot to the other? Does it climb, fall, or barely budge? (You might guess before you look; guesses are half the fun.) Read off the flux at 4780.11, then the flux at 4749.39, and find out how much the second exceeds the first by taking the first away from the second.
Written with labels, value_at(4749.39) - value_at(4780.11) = 1.0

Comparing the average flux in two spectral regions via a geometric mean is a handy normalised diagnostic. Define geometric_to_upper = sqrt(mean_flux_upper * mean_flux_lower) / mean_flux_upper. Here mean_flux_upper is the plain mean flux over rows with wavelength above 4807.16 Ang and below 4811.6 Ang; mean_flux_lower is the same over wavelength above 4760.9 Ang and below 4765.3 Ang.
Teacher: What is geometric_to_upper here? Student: 0.99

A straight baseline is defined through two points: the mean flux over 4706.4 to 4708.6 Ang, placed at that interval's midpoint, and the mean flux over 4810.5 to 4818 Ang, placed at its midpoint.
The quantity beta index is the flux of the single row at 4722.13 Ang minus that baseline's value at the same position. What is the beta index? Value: 0.9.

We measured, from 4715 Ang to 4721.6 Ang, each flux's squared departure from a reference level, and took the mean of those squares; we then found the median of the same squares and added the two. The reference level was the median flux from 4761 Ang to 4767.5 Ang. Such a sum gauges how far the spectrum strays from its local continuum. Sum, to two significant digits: 7.6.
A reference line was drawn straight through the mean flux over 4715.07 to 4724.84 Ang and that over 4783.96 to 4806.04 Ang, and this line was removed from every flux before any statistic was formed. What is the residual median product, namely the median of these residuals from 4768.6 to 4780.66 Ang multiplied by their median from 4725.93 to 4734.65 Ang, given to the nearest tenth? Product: -0.4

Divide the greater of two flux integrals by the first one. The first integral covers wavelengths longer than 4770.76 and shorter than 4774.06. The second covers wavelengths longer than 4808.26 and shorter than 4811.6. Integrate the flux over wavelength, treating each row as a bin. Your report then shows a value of 1.00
